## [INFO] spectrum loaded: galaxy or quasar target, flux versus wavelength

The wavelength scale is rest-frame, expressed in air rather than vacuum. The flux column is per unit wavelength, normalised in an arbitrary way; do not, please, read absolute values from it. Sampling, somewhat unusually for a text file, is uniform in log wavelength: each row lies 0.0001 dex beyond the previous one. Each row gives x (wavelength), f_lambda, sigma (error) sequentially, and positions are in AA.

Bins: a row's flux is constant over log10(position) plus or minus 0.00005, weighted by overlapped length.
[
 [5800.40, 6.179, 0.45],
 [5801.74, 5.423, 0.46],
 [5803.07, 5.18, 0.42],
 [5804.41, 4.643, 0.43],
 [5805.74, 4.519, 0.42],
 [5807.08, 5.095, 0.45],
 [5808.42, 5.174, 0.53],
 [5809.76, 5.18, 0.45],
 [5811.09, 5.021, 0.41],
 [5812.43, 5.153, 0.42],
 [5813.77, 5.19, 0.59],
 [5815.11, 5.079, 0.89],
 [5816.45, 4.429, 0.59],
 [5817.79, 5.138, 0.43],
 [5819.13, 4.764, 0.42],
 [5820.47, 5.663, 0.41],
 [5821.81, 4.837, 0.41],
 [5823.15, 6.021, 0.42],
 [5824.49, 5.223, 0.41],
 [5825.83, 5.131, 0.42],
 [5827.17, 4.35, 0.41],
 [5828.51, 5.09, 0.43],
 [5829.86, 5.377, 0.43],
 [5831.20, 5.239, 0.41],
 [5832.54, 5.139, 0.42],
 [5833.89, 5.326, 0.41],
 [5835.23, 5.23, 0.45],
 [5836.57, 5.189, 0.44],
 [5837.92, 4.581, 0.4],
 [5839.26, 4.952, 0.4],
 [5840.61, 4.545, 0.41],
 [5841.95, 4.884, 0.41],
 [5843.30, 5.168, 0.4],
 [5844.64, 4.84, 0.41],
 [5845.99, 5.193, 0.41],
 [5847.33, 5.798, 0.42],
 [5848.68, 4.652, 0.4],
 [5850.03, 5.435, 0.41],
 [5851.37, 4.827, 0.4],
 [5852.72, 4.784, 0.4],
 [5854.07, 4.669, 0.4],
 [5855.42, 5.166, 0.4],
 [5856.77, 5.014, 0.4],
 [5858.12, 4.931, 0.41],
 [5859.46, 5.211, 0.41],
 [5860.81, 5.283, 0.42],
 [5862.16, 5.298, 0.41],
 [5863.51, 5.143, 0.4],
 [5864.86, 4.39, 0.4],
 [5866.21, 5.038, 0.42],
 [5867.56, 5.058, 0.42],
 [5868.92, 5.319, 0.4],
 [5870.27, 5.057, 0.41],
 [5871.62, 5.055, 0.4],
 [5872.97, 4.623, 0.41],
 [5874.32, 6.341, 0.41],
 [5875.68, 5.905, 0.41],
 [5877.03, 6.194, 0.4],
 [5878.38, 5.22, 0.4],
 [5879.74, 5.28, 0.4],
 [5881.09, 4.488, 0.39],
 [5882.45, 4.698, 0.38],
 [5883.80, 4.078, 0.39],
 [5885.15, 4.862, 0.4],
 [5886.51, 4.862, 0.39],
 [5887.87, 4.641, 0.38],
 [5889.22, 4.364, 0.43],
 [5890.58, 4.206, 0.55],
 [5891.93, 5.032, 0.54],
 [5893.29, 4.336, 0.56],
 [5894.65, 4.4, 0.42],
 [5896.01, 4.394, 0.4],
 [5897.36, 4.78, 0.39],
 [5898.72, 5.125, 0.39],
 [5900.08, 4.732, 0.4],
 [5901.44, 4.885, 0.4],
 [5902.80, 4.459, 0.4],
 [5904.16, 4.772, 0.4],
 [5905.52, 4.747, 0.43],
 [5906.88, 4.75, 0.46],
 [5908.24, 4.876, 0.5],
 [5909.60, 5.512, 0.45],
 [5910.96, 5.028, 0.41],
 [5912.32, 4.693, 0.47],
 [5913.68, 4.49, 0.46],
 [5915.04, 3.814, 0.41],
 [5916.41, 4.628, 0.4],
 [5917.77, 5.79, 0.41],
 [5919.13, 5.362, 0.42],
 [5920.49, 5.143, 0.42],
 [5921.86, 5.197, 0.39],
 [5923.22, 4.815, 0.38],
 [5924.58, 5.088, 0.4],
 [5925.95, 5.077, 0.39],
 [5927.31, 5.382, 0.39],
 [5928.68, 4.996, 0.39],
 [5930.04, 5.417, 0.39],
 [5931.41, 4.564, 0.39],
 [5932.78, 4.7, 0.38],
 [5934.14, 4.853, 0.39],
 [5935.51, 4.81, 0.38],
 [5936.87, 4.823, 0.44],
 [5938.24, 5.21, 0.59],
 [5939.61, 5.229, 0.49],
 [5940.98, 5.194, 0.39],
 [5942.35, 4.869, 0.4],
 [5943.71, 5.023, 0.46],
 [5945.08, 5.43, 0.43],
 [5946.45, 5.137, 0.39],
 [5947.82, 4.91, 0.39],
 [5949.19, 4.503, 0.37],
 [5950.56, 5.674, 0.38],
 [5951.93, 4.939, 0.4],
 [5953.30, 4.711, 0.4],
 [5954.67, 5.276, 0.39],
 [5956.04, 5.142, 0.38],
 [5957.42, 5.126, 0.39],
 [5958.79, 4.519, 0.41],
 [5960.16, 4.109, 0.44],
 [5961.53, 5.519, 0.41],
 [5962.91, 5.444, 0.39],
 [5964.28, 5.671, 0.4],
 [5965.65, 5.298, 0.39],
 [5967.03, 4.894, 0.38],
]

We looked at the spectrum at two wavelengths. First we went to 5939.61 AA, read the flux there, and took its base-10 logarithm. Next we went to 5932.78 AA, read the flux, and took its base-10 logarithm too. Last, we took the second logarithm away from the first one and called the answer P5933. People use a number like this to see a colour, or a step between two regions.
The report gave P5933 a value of 0.05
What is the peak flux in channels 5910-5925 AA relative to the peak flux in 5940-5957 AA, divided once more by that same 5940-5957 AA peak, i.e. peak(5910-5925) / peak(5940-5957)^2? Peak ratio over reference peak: 0.180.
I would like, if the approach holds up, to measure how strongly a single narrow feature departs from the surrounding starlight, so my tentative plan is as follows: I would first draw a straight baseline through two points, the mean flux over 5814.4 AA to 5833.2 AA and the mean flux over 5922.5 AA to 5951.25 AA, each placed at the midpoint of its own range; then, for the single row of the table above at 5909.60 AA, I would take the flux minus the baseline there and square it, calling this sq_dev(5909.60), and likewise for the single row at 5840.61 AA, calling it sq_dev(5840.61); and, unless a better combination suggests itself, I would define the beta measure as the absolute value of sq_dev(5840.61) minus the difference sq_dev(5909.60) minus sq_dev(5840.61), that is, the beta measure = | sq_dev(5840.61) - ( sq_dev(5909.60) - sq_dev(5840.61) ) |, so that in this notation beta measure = 0.39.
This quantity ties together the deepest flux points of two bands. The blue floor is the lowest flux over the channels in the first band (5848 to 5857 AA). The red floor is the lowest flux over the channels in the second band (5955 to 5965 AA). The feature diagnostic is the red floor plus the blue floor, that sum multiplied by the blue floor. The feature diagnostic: 40.8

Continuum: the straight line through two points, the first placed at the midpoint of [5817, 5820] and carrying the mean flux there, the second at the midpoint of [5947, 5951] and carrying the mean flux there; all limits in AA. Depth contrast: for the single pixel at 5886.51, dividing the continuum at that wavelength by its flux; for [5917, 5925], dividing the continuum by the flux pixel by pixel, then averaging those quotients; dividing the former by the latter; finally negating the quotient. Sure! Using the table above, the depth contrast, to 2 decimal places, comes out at -1.07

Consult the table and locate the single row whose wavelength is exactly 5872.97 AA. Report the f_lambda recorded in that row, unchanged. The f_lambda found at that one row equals 4.623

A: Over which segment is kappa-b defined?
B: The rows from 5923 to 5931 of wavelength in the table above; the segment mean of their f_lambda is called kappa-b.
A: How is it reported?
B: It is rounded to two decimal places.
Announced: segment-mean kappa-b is 5.13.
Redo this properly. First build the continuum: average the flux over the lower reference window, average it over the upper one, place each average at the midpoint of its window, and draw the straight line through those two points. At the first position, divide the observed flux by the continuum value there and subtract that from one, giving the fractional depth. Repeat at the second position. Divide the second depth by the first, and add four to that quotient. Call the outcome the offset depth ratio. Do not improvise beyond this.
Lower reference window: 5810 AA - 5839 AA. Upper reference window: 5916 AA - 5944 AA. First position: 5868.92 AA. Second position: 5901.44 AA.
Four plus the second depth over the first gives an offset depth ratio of 3.2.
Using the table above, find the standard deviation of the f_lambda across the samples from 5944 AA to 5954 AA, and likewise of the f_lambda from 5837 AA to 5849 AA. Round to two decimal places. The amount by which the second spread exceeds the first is -0.01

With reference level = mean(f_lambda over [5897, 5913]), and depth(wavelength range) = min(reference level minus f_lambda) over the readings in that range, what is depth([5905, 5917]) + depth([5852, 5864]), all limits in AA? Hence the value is -1.08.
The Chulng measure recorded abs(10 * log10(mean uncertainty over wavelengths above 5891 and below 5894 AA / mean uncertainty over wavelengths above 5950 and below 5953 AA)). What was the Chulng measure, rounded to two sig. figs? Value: 1.5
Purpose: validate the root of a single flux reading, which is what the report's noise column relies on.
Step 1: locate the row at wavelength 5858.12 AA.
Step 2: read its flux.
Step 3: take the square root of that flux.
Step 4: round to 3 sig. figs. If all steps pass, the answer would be 2.22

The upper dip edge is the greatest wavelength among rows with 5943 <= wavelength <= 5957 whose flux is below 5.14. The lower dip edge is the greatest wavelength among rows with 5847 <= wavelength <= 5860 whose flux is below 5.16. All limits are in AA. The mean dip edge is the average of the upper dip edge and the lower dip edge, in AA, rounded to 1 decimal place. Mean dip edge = 5905.7 AA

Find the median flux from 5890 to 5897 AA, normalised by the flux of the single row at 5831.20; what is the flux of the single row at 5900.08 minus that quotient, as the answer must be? 3.89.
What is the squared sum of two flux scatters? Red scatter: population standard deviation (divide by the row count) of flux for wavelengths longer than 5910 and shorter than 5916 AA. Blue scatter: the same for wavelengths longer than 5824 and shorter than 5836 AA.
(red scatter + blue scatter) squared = 0.53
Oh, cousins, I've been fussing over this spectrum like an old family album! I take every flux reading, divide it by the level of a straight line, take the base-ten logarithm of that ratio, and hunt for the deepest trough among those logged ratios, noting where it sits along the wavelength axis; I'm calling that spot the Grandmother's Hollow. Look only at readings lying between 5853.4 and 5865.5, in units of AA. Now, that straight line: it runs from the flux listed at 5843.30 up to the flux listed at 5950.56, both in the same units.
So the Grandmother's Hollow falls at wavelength 5864.86 AA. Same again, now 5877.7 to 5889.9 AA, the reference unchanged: 5883.80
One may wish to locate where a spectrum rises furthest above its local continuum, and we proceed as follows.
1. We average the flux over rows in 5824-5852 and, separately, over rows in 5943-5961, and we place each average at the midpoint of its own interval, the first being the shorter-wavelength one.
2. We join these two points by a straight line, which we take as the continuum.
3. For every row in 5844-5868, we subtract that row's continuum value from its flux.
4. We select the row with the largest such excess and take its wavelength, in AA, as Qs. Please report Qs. 5847.33 AA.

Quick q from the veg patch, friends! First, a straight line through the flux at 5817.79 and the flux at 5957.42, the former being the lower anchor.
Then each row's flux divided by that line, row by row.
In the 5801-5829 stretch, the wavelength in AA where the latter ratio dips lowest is 5827.17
